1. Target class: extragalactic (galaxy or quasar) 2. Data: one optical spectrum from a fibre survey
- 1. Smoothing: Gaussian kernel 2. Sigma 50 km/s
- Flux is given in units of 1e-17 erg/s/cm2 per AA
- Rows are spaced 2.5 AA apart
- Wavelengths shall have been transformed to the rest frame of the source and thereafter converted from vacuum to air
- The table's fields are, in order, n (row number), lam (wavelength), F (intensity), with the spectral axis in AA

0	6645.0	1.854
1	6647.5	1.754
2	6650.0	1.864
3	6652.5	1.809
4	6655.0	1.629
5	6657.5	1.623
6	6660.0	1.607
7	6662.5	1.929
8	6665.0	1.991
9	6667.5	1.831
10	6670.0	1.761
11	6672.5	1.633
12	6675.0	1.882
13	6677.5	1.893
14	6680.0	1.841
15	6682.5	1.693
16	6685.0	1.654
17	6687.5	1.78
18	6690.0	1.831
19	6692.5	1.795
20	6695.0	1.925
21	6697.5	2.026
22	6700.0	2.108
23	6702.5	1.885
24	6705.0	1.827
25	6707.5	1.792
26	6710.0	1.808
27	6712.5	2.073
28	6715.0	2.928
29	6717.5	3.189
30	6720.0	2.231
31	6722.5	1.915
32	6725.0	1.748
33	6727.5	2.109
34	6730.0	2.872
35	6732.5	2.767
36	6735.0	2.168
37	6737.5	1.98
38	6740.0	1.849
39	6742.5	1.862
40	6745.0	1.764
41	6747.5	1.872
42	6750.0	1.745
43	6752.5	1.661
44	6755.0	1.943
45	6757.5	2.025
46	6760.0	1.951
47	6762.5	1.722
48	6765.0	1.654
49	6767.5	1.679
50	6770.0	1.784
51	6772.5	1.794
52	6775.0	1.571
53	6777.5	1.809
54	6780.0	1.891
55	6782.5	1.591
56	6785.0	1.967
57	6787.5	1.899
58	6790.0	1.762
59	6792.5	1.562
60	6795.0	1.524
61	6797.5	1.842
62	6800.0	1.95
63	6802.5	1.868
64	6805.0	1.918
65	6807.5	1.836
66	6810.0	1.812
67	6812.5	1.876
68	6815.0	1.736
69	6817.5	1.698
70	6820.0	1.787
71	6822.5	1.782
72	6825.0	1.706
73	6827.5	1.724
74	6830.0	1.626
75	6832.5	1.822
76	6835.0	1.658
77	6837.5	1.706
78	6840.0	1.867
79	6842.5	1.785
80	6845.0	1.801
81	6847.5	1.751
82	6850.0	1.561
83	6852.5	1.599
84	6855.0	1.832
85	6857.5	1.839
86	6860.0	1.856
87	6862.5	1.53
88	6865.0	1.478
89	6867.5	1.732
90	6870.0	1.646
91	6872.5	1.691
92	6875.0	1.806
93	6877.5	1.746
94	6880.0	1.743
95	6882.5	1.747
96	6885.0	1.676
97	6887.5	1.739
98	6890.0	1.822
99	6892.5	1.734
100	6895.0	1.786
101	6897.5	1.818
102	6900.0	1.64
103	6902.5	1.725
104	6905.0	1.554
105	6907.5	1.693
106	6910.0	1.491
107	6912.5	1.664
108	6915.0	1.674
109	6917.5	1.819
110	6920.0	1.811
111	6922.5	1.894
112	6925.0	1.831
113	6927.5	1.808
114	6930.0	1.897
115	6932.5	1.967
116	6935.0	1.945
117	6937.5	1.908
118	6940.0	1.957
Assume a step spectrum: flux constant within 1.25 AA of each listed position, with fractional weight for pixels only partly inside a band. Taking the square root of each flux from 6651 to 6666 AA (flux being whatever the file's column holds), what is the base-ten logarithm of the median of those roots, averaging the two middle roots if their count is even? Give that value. 0.117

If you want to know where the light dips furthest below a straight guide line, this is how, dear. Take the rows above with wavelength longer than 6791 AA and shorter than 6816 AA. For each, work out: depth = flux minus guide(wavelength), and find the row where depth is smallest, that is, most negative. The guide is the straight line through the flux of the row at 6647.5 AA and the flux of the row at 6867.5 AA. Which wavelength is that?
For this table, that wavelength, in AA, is 6795.0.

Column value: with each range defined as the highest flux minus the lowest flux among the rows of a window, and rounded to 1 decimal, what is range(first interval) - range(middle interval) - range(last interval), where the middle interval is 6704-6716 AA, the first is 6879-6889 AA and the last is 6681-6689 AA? -1.2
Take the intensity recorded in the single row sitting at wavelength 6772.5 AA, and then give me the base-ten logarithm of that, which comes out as 0.25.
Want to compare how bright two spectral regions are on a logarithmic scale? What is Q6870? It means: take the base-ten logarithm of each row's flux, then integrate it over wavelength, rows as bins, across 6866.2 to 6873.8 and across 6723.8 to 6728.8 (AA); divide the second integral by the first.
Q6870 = 0.83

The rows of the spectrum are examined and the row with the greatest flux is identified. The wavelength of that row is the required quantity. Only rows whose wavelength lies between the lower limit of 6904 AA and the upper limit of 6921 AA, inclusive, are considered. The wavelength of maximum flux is 6917.5 AA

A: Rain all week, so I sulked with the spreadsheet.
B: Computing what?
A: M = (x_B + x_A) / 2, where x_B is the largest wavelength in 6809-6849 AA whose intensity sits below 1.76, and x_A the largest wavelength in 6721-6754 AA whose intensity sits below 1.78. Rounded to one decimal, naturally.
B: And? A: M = 6800.0 AA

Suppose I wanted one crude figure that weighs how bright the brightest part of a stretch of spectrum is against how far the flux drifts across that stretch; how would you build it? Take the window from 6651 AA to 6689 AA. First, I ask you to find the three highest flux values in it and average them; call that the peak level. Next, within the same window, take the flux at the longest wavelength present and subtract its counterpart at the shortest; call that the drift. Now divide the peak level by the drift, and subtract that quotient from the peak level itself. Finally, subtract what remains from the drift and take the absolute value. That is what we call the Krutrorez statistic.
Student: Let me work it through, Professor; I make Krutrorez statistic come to 69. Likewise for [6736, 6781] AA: 24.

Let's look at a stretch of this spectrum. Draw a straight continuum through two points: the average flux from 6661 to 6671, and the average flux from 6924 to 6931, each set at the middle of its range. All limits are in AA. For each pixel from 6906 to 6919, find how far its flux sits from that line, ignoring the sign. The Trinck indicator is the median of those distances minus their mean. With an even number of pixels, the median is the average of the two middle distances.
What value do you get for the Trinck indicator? -0.006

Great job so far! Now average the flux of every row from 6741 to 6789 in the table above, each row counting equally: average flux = 1.80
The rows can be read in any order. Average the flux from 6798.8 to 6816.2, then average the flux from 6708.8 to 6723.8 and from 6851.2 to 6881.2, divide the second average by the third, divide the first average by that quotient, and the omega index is 1.35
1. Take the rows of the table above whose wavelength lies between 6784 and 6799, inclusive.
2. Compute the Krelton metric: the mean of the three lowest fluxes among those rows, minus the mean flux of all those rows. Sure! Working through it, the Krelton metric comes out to -0.143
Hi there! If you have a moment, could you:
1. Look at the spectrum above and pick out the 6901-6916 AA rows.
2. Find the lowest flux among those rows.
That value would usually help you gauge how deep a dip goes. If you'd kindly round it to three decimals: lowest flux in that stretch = 1.491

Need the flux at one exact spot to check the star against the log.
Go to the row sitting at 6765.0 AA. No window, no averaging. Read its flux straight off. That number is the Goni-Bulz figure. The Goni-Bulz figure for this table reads 1.654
